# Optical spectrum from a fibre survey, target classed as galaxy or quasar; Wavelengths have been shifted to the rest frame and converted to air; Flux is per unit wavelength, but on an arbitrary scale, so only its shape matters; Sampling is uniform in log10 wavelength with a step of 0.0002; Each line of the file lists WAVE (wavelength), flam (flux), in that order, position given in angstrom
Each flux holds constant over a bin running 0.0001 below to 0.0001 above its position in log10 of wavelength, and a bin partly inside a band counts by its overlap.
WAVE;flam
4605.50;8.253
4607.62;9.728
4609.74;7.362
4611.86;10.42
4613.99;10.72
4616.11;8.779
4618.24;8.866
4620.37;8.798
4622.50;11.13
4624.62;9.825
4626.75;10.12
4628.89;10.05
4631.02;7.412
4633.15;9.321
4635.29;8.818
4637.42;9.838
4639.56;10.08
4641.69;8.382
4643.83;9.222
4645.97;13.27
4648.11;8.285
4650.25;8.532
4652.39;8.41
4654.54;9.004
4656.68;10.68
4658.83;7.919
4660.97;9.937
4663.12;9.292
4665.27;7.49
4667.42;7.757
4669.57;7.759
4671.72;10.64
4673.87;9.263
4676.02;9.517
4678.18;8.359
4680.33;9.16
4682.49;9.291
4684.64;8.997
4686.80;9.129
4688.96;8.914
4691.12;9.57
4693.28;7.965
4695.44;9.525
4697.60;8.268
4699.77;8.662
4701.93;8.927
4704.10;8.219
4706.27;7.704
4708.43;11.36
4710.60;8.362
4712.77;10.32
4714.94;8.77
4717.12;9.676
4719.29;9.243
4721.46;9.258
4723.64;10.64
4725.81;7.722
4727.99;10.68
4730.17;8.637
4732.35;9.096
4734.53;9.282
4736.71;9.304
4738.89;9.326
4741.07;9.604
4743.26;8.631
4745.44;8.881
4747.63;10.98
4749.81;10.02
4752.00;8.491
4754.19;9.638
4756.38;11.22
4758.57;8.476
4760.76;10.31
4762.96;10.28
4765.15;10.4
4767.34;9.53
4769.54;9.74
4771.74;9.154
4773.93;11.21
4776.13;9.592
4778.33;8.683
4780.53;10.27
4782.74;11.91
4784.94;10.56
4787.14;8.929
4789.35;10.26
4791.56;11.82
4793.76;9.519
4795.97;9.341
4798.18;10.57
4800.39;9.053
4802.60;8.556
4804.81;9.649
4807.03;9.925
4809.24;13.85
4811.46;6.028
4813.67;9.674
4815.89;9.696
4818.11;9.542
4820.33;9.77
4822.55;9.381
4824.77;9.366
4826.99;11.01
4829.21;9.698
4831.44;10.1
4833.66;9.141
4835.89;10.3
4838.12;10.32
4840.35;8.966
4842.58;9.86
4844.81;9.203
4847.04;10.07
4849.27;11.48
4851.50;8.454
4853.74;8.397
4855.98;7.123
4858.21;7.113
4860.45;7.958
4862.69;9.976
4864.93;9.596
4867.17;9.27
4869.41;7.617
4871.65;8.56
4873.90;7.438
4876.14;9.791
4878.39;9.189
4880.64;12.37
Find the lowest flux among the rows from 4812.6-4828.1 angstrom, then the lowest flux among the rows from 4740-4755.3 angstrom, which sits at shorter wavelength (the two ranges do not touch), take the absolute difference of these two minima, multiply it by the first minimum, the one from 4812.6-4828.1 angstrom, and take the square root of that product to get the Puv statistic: 2.86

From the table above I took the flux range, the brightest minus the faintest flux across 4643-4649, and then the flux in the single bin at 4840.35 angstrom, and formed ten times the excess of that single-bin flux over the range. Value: 40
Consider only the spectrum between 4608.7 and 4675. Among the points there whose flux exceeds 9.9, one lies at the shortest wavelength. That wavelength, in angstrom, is 4611.86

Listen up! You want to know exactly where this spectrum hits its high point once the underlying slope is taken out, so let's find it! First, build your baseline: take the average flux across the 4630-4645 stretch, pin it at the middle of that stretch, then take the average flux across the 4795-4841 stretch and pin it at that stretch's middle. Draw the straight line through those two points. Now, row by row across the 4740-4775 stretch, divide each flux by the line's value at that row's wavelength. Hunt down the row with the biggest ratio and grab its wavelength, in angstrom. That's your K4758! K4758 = 4756.38 angstrom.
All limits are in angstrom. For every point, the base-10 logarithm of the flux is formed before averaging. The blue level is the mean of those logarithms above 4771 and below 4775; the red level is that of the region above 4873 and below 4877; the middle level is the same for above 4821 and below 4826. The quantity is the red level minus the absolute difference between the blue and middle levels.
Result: 0.90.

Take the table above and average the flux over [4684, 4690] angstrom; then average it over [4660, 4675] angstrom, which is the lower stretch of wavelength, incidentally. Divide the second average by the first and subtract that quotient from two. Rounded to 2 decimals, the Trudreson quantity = 1.02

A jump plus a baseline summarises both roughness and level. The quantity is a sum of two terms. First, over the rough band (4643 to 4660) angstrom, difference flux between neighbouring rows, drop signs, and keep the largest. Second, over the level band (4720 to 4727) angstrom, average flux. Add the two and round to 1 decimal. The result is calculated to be 14.2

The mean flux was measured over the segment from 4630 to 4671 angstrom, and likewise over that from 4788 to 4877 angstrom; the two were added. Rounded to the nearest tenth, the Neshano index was 18.5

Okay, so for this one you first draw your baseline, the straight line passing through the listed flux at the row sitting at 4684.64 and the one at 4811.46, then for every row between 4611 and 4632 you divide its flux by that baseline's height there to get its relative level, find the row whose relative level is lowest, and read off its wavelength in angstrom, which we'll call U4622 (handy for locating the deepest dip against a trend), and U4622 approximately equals 4631.02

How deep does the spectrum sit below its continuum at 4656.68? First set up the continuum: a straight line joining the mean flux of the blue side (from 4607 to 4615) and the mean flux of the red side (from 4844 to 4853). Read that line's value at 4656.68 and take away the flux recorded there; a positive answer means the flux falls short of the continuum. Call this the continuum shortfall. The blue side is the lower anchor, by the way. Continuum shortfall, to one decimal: -1.1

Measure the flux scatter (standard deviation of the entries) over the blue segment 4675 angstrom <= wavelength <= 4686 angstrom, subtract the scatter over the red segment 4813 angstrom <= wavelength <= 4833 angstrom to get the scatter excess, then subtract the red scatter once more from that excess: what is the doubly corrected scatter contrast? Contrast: -0.6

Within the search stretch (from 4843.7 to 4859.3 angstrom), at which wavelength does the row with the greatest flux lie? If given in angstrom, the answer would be 4849.27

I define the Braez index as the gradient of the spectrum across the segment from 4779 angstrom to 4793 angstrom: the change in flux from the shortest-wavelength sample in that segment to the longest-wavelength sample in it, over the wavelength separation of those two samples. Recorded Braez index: 0.1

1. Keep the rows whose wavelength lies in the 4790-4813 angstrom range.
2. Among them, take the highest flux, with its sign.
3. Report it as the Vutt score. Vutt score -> 13.85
